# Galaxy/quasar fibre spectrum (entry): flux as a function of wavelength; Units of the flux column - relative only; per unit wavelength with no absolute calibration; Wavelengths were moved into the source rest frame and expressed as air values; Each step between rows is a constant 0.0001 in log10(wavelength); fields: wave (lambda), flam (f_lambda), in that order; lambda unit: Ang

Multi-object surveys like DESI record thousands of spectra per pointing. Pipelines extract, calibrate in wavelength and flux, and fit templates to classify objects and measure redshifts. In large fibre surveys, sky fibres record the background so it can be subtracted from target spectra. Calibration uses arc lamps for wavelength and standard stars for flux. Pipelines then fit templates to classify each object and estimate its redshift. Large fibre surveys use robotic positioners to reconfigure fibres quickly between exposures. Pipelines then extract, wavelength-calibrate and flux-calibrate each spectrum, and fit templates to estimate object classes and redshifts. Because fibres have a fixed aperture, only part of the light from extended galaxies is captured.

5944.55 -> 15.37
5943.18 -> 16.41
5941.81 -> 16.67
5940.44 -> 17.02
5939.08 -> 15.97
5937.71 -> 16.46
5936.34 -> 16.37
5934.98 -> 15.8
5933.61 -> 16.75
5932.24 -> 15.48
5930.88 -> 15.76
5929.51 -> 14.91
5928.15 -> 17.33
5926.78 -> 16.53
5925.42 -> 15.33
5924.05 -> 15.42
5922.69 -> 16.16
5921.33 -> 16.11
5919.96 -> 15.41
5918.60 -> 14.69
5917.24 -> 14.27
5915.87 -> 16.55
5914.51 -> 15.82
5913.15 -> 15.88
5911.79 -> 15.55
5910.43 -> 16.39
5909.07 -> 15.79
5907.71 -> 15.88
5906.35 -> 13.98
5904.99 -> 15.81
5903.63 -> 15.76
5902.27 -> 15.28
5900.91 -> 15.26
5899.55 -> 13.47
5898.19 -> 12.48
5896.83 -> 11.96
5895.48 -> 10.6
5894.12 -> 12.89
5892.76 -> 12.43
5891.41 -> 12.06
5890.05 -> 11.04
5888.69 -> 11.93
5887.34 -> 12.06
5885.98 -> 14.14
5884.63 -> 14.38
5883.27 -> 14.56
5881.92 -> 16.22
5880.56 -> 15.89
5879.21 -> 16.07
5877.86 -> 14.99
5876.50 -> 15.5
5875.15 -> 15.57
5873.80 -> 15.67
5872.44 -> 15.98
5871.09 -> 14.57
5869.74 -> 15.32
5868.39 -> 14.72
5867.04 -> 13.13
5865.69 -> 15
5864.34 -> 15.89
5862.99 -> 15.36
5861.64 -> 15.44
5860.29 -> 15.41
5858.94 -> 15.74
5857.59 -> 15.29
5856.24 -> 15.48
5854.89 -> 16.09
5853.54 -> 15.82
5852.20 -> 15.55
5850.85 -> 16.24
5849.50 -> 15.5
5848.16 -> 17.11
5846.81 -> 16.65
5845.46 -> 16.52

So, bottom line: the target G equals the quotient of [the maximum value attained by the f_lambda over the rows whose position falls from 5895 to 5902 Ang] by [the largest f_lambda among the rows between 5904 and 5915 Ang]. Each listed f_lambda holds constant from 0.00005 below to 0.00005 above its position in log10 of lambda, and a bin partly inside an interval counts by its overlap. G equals 0.93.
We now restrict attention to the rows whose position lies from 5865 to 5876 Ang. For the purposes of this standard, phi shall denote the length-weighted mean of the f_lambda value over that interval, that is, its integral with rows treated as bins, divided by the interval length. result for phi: 15.0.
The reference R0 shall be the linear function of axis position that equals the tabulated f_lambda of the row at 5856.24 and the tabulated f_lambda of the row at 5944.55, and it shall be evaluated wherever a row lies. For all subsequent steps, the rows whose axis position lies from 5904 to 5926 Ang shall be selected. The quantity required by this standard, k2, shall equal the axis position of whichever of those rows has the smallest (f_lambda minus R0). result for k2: 5906.35 Ang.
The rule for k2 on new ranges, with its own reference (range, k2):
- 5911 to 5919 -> 5917.24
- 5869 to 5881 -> 5871.09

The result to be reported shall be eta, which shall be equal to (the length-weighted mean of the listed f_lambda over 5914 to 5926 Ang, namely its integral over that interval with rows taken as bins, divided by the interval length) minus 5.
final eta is 10.5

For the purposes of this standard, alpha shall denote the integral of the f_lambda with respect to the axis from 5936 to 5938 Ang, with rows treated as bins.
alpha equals 33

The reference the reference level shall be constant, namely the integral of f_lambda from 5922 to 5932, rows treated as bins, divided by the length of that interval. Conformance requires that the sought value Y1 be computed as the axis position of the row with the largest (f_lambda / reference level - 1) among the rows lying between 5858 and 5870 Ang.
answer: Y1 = 5864.34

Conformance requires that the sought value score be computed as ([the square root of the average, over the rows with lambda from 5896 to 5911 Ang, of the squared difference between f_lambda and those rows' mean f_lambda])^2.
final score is 2.08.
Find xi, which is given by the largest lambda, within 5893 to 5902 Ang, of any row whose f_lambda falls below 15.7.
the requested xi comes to 5900.91 Ang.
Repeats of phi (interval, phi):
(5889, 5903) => 12.7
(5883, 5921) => 14.2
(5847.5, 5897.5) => 14.6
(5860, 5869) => 15.0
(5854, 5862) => 15.6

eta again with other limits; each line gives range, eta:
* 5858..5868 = 10.1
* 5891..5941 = 10.1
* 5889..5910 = 8.6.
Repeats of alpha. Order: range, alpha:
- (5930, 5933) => 47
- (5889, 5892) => 35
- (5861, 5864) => 46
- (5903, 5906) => 47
